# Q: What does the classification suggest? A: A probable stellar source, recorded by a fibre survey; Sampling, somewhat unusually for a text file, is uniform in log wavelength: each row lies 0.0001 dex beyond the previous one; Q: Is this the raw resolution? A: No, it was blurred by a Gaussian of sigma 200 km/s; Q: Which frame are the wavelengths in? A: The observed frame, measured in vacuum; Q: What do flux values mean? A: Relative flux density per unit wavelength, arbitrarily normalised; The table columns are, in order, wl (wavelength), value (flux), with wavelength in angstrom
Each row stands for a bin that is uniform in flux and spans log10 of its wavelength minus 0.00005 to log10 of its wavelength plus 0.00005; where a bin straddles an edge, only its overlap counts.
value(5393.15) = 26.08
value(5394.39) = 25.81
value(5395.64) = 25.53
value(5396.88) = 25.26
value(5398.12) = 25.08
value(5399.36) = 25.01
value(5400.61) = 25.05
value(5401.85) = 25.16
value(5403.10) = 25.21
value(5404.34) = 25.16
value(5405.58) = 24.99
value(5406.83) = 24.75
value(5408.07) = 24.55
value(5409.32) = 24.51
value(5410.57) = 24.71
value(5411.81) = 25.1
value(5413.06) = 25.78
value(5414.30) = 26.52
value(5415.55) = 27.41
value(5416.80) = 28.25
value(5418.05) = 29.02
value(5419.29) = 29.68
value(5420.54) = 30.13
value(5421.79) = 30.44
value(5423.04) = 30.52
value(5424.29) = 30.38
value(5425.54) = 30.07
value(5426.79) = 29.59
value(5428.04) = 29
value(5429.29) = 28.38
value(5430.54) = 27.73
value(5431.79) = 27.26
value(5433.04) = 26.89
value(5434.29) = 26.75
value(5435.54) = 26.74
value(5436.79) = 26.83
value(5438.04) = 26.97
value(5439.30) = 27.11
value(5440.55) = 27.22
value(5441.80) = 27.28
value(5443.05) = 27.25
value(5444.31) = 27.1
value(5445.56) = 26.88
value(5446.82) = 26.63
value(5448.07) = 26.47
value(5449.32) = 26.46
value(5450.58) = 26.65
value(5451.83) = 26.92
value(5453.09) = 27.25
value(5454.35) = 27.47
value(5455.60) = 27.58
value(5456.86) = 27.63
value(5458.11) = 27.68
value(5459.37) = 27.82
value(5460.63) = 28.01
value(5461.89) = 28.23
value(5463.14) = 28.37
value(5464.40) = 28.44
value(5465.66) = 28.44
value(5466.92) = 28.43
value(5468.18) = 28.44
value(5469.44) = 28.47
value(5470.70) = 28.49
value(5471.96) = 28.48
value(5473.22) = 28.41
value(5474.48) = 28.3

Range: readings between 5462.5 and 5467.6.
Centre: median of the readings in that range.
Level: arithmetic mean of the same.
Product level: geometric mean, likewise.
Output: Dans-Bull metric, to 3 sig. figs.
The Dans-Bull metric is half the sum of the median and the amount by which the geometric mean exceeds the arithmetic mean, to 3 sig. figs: 14.2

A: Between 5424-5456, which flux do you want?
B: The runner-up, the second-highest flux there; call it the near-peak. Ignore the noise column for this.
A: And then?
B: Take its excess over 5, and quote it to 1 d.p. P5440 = 25.1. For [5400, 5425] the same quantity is 25.4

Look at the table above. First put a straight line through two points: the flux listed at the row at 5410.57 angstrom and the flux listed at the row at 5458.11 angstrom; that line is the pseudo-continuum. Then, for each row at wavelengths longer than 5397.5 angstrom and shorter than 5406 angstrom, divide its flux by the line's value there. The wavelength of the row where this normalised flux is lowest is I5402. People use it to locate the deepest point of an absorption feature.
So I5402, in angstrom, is 5405.58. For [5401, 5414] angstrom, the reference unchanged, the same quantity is 5409.32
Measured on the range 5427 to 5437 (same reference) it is 5435.54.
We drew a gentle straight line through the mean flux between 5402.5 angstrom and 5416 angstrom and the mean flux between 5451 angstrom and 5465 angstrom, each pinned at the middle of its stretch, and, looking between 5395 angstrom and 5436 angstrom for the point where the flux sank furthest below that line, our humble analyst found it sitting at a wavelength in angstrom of 5409.32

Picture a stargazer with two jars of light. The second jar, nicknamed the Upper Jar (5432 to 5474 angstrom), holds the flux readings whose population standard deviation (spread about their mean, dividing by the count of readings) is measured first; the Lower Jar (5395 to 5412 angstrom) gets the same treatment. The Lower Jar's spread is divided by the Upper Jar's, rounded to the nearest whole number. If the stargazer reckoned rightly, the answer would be 0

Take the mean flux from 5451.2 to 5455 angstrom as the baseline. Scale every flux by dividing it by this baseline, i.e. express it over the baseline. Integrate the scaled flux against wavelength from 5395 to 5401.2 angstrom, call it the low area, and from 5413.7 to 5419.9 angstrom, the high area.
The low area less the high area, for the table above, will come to -0.7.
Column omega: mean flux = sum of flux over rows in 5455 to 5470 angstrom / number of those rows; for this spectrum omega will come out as 28.1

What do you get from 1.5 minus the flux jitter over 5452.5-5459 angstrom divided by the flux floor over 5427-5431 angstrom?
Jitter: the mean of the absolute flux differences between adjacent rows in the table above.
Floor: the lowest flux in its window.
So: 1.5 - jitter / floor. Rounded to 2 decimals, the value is 1.50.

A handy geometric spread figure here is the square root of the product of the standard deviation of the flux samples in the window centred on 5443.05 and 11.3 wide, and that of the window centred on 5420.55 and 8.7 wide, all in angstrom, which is 0.5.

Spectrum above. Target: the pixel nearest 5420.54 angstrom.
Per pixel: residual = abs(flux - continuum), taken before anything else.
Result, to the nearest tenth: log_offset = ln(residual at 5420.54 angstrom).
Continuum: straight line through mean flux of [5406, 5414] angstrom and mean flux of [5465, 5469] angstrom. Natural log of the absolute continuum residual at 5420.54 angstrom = 1.5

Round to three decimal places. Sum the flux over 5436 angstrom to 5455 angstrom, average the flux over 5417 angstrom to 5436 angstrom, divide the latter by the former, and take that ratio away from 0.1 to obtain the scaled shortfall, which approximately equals 0.029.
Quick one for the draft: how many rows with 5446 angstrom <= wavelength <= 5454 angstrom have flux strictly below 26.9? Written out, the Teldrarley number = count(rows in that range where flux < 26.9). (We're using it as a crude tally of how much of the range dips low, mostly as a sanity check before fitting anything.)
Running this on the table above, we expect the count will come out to 4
